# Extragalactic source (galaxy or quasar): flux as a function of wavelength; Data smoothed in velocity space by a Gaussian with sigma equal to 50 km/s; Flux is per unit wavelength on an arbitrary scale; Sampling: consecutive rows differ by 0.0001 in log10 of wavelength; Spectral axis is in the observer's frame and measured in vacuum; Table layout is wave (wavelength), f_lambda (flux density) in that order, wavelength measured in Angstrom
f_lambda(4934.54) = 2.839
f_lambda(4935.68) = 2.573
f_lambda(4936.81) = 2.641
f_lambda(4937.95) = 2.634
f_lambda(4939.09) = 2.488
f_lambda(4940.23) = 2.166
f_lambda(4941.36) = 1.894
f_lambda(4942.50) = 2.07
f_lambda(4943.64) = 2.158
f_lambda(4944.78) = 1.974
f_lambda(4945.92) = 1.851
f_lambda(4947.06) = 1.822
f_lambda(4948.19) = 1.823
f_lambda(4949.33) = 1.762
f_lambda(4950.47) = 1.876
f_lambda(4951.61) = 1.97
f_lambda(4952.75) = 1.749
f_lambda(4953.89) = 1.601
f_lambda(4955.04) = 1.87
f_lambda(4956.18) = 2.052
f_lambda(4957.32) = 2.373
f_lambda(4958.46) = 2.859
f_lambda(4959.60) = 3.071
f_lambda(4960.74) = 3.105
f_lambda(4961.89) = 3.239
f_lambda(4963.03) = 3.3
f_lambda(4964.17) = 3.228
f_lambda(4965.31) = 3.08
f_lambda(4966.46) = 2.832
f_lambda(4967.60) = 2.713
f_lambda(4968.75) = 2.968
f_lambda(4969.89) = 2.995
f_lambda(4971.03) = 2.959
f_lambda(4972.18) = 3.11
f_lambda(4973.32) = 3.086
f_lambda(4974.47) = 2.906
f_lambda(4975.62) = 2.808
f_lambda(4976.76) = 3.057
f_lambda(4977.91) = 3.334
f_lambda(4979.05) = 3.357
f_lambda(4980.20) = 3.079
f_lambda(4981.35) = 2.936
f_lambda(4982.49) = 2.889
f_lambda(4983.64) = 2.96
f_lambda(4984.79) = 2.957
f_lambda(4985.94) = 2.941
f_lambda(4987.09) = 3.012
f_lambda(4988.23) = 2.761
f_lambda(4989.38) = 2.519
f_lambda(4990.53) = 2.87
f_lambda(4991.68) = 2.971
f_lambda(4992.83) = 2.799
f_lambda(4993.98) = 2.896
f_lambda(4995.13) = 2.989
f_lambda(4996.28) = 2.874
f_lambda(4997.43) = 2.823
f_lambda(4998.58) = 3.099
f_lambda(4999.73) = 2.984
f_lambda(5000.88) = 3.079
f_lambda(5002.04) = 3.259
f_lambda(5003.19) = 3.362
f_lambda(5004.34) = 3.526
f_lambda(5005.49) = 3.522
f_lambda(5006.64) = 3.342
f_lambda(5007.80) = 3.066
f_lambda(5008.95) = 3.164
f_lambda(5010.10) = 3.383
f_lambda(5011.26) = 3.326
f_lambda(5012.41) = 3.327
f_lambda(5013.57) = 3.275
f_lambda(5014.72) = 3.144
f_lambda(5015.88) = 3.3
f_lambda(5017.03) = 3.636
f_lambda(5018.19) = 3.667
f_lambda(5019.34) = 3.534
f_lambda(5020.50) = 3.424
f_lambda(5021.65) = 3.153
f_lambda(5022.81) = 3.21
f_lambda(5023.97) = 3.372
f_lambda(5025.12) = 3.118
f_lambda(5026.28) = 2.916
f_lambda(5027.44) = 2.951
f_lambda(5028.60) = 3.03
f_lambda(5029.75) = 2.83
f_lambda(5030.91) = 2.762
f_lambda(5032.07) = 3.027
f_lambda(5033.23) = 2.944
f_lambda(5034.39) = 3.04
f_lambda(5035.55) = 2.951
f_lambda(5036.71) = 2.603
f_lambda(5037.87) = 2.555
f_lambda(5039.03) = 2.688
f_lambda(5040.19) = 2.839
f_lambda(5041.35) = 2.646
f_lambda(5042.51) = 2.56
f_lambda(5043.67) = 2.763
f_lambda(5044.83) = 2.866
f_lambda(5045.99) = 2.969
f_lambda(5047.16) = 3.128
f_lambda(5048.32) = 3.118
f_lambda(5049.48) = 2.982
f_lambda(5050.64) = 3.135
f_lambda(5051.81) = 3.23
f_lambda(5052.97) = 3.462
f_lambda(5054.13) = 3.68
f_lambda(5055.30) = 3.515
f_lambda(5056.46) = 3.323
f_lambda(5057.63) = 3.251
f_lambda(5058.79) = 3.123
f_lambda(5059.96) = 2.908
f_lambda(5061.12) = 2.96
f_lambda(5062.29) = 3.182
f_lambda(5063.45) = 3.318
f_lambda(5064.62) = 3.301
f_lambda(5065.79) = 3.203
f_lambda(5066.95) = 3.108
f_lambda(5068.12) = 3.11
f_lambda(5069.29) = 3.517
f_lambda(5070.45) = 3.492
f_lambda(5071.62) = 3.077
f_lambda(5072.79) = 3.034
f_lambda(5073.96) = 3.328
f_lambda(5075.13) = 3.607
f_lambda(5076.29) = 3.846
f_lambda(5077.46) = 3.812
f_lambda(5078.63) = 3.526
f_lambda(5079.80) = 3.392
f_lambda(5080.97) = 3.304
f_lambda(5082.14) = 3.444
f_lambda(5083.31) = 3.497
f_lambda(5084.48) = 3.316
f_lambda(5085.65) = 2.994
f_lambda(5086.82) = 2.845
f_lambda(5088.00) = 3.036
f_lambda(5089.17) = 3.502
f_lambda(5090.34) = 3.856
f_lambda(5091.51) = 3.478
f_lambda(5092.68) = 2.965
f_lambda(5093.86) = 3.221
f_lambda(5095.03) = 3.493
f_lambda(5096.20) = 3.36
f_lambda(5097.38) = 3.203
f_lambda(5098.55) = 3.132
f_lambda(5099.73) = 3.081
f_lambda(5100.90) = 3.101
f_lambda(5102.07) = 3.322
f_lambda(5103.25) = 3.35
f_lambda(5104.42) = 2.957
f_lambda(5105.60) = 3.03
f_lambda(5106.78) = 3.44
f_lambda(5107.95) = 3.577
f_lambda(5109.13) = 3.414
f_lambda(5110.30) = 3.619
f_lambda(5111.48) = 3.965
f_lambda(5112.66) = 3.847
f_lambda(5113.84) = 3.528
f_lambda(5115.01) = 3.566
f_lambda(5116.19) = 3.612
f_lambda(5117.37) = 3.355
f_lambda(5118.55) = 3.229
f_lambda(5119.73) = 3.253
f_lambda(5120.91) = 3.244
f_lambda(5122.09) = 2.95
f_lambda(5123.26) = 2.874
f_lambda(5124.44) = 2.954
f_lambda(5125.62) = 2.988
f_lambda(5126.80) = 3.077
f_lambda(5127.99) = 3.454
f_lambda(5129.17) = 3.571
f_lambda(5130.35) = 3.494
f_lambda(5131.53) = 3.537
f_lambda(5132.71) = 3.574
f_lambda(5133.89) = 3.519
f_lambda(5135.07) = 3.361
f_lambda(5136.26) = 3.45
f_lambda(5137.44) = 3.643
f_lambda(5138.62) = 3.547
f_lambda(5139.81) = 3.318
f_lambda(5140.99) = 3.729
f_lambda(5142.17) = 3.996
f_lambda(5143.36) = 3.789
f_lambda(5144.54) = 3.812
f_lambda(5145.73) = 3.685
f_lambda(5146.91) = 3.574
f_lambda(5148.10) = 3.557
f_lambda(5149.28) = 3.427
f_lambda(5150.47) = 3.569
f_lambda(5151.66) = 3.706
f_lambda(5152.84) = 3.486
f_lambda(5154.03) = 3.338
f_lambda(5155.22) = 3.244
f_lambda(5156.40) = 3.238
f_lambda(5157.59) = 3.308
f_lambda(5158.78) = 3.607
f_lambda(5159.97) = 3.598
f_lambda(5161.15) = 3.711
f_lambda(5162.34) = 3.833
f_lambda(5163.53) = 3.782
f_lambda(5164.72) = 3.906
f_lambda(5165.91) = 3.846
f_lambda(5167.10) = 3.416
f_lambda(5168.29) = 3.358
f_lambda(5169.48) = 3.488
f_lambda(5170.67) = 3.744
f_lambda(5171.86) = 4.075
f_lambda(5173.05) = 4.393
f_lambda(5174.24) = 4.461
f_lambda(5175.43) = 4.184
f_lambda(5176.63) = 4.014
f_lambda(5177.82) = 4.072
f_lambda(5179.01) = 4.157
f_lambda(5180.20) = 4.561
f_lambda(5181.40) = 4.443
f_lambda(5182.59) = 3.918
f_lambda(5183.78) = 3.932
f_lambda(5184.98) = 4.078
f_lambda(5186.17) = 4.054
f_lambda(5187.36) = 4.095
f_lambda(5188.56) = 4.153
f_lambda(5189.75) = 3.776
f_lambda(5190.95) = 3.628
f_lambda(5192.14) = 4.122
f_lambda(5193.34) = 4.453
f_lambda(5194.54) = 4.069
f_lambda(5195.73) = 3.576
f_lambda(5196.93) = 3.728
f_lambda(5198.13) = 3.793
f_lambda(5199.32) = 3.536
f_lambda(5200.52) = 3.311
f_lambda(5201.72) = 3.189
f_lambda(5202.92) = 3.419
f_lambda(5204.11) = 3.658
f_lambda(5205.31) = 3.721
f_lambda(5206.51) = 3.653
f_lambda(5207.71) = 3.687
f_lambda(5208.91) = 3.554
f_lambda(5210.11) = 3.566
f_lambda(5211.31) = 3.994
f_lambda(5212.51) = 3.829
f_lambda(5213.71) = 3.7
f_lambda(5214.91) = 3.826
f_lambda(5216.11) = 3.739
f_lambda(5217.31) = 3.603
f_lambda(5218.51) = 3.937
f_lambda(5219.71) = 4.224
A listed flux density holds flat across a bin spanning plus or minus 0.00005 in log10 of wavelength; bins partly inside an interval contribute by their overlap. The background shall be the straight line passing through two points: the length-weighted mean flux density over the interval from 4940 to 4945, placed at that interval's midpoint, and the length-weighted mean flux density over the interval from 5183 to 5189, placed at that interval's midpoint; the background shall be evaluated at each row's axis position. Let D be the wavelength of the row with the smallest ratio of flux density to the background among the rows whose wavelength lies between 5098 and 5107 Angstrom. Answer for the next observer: 5104.42 Angstrom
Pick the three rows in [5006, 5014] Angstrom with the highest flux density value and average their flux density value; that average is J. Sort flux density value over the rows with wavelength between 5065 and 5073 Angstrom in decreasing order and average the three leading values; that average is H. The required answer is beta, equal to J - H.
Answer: -0.1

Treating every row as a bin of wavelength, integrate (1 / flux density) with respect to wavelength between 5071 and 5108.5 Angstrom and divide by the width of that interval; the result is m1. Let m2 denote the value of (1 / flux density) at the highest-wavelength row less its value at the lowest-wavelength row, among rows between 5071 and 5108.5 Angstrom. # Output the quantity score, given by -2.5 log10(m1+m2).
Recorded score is 1.47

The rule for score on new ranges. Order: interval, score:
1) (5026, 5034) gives 1.18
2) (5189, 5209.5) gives 1.35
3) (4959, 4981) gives 1.21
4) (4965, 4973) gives 1.18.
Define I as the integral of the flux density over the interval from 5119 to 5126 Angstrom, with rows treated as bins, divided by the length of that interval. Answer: 3.05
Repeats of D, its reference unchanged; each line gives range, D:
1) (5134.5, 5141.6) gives 5139.81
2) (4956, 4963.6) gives 4956.18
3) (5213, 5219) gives 5217.31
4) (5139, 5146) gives 5139.81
